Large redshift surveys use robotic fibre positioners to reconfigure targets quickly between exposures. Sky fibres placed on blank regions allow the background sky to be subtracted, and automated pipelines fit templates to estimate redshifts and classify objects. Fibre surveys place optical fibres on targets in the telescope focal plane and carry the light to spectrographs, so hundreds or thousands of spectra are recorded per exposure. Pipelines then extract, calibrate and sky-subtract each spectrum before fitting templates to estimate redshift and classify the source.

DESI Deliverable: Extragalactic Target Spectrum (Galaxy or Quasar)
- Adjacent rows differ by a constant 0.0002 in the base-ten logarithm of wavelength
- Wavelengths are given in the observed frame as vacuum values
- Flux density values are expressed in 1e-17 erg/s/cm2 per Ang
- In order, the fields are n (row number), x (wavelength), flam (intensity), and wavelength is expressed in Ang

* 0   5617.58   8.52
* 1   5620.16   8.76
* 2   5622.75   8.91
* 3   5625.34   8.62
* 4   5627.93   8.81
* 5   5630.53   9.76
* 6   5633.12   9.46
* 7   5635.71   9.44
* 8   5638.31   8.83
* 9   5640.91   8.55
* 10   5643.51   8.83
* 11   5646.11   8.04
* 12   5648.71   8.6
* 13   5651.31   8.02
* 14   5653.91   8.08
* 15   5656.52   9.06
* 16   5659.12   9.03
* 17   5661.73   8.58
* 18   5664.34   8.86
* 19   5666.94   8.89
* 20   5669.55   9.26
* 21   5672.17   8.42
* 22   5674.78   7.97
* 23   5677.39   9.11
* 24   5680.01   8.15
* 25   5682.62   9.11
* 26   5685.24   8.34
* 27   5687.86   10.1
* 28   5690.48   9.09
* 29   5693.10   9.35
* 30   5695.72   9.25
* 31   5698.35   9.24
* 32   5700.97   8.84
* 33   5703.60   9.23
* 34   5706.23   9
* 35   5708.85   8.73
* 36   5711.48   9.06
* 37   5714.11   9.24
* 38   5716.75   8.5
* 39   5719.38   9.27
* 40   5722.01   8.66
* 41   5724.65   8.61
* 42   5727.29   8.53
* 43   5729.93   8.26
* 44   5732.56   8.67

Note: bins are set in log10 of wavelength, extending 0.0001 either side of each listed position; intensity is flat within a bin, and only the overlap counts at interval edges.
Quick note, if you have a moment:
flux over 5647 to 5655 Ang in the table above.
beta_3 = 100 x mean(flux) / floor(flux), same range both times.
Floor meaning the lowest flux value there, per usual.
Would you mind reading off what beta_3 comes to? 103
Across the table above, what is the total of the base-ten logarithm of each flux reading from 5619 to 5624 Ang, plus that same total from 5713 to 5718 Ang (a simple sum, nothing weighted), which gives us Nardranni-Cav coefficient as 3.787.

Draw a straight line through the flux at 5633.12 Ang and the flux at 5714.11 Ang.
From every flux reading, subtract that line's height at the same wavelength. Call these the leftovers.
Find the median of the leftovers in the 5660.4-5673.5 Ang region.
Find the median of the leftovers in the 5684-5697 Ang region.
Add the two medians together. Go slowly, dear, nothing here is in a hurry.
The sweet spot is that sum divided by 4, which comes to -0.14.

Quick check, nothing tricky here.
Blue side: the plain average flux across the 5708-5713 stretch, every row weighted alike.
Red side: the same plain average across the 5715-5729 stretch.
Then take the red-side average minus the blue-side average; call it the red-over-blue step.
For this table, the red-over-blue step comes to -0.2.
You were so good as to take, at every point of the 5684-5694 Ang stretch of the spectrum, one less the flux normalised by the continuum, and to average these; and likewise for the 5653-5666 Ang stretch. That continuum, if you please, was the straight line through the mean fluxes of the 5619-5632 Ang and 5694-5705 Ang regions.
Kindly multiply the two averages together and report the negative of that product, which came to 0.0004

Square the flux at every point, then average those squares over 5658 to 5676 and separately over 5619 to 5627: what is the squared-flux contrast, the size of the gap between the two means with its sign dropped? 1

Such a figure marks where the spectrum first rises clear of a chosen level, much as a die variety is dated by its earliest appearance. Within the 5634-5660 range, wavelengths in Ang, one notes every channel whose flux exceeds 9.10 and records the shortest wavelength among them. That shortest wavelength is 5635.71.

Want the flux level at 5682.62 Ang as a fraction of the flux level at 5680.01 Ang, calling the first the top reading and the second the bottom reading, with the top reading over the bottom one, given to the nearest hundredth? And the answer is 1.12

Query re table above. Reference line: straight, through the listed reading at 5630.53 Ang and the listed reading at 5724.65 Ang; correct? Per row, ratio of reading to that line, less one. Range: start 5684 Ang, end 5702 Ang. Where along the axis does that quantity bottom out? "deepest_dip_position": 5685.24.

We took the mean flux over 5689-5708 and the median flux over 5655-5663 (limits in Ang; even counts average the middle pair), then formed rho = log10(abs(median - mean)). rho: -0.95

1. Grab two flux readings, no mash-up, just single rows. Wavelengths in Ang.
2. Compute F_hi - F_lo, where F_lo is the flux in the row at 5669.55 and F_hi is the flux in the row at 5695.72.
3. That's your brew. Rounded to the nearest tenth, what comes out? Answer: 0.0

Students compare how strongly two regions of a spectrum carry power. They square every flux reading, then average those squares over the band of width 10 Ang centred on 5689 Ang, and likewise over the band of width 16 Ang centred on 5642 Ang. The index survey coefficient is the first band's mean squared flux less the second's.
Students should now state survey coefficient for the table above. 9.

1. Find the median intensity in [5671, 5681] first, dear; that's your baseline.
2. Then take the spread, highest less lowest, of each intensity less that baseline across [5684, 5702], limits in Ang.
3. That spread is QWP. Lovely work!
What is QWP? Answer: 1.8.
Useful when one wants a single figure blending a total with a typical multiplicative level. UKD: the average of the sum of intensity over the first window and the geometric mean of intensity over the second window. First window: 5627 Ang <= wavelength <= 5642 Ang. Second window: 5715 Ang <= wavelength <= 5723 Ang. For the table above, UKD 32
